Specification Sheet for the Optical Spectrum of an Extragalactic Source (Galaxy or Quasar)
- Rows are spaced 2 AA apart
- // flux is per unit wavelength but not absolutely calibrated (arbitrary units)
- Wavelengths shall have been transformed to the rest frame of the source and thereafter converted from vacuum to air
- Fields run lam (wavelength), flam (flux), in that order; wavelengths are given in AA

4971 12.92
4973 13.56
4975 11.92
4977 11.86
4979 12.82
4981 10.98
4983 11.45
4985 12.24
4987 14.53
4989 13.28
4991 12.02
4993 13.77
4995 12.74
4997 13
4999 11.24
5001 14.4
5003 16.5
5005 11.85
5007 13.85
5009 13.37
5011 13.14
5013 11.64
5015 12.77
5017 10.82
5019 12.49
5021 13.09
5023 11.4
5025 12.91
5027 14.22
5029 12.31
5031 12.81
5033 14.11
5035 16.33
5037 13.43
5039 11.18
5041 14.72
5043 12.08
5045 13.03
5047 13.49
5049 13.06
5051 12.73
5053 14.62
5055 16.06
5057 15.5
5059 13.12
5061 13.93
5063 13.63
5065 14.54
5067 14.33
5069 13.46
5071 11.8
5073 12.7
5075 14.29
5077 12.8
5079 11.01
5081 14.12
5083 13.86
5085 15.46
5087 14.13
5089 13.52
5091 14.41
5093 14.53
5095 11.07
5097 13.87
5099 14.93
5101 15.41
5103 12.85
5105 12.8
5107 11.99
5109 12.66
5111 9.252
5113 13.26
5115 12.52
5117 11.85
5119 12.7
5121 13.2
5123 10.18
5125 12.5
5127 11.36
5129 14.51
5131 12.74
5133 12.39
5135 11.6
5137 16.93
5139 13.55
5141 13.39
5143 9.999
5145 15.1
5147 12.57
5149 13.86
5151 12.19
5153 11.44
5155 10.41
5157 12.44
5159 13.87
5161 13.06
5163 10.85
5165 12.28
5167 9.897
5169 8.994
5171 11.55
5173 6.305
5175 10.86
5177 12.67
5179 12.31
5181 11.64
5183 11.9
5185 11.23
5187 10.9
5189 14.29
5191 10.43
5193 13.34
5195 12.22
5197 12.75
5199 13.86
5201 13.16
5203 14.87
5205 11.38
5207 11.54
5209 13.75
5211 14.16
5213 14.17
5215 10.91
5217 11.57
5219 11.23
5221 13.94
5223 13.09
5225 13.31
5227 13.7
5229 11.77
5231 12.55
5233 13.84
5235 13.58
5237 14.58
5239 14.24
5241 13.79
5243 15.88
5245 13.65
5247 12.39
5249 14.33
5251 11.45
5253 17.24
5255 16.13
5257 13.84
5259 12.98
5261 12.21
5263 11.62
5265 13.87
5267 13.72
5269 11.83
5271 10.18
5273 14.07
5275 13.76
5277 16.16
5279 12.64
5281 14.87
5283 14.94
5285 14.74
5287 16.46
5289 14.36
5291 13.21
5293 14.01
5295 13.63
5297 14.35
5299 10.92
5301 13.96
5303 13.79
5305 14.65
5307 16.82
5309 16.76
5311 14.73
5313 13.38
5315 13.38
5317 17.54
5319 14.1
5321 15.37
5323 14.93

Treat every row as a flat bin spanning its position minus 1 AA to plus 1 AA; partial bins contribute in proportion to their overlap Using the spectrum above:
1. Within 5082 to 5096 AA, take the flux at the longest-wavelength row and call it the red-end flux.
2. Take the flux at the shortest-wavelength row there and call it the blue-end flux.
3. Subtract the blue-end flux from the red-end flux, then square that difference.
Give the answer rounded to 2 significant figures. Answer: 7.8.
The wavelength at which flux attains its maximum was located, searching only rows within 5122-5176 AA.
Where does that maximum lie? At 5137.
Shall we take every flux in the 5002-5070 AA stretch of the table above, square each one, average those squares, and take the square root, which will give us 13.5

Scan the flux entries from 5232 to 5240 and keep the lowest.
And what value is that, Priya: 13.58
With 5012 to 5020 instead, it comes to 10.82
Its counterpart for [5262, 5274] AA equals 10.18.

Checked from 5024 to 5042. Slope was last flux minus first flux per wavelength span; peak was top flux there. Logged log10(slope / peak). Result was -2.2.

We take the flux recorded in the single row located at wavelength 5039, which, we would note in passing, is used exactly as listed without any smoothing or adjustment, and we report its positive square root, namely 3.34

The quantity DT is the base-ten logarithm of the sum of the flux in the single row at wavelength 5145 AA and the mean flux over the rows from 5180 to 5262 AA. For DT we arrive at 1.45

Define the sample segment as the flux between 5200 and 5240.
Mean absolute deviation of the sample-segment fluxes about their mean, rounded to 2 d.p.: 1.05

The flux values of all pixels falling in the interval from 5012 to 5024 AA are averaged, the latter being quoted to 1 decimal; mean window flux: 12.0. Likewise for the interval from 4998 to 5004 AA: 14.0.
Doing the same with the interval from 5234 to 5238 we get 14.1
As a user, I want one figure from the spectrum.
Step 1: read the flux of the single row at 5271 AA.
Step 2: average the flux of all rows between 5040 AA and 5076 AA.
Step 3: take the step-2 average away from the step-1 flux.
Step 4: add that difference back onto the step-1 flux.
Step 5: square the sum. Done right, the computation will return 44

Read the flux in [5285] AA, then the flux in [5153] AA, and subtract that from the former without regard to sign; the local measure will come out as 3.3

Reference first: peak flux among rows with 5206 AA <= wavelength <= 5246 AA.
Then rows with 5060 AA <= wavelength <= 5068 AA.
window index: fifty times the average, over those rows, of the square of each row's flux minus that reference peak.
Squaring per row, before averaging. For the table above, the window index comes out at 163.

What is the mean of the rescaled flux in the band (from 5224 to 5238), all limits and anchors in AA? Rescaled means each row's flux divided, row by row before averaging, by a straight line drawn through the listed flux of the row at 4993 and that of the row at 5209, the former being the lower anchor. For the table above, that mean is 0.97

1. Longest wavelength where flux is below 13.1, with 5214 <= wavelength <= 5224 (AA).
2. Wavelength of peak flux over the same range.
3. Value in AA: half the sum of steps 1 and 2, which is 5222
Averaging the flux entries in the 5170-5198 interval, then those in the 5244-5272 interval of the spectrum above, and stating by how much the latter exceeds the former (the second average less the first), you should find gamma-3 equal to 1.6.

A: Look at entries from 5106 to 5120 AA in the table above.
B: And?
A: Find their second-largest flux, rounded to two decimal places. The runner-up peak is 12.70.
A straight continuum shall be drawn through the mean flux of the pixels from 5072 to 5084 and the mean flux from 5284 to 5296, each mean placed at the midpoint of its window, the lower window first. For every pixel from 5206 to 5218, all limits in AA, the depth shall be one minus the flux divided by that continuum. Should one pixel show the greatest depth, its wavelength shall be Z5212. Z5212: 5215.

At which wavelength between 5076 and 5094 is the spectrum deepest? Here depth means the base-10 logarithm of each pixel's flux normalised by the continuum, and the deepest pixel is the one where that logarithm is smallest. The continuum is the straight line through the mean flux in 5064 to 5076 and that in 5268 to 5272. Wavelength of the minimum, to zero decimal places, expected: 5079 AA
